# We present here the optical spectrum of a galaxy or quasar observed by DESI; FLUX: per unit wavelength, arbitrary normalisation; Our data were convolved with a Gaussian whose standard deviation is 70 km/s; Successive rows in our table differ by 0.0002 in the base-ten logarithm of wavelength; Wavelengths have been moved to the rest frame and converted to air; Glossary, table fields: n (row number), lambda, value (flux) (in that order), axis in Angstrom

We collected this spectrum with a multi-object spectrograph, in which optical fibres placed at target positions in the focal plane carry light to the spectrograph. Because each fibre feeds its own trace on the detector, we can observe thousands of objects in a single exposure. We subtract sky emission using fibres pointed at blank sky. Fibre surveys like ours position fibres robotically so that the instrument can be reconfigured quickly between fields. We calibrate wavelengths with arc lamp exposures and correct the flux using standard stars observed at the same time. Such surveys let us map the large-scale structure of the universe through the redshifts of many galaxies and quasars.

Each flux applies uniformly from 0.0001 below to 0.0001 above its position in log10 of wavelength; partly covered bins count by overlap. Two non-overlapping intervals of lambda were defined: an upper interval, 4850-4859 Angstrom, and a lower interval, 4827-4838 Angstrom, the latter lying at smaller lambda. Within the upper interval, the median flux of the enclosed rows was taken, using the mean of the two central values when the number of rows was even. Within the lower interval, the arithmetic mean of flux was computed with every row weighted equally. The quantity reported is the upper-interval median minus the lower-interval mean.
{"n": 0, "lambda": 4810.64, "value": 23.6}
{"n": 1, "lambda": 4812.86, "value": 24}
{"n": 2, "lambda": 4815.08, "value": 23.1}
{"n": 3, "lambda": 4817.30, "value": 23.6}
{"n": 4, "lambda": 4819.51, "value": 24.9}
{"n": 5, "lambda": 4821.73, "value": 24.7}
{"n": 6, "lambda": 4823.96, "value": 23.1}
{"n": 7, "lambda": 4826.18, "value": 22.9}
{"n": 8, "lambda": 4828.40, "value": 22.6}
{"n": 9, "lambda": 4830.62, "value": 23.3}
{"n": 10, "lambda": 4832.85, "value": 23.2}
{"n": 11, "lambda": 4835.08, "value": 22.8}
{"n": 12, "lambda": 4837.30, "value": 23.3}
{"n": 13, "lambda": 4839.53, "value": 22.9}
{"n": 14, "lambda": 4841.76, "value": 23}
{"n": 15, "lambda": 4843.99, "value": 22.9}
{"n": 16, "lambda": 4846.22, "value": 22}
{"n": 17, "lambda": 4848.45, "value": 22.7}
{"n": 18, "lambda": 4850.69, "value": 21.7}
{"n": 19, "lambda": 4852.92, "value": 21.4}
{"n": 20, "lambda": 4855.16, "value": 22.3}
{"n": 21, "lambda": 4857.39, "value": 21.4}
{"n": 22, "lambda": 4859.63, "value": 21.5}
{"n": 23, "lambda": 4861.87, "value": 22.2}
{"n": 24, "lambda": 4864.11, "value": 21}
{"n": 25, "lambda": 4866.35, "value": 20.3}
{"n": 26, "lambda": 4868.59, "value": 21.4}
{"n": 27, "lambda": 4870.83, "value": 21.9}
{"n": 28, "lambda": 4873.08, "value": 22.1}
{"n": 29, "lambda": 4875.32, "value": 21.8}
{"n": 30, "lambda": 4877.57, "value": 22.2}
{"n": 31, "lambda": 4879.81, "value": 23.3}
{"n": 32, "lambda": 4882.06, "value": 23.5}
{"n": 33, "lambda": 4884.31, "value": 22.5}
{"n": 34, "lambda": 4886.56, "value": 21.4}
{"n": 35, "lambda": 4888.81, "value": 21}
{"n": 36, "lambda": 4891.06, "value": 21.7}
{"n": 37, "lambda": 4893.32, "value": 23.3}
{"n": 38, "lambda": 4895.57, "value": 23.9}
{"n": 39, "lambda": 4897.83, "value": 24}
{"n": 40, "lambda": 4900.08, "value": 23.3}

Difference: -1.5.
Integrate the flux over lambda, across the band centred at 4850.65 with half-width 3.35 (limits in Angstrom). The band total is 147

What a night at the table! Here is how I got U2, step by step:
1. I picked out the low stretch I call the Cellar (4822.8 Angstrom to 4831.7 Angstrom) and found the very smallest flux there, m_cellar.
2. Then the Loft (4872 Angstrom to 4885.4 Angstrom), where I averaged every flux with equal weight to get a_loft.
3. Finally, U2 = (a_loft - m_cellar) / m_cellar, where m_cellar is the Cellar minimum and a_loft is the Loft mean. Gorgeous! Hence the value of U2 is -0.001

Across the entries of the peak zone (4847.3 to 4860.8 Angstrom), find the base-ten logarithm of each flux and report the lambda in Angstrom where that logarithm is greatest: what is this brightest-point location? 4848.45 Angstrom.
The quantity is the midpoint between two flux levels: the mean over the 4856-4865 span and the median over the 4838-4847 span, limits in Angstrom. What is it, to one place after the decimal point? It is 22.2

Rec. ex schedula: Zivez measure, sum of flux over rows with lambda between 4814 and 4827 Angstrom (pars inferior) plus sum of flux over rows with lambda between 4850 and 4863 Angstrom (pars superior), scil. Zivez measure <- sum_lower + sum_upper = 273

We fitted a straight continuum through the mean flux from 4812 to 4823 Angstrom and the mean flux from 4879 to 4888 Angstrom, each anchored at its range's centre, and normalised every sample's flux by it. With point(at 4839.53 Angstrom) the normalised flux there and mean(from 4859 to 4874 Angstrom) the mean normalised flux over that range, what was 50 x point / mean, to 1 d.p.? 52.0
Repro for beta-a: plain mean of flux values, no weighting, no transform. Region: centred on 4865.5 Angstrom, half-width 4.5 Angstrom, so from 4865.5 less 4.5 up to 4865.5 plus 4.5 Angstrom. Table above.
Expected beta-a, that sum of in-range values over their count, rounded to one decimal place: 21.2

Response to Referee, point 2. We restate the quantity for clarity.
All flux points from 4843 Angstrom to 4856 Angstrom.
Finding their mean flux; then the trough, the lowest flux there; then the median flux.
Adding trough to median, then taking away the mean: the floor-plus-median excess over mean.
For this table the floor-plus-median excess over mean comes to 21.4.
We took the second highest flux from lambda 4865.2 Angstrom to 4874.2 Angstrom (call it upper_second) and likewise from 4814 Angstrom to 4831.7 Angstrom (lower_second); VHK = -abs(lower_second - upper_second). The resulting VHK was -2.80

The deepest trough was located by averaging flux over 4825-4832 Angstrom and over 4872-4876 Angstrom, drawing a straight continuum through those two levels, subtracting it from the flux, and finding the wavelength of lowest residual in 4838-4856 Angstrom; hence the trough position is 4852.92 Angstrom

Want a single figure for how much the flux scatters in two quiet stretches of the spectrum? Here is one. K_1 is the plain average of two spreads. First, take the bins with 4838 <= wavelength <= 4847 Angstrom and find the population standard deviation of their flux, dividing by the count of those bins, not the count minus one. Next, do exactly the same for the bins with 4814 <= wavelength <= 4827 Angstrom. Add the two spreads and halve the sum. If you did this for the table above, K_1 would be 0.60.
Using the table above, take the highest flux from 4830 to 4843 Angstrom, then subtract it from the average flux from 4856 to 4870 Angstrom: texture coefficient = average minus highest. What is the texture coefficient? -2.0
